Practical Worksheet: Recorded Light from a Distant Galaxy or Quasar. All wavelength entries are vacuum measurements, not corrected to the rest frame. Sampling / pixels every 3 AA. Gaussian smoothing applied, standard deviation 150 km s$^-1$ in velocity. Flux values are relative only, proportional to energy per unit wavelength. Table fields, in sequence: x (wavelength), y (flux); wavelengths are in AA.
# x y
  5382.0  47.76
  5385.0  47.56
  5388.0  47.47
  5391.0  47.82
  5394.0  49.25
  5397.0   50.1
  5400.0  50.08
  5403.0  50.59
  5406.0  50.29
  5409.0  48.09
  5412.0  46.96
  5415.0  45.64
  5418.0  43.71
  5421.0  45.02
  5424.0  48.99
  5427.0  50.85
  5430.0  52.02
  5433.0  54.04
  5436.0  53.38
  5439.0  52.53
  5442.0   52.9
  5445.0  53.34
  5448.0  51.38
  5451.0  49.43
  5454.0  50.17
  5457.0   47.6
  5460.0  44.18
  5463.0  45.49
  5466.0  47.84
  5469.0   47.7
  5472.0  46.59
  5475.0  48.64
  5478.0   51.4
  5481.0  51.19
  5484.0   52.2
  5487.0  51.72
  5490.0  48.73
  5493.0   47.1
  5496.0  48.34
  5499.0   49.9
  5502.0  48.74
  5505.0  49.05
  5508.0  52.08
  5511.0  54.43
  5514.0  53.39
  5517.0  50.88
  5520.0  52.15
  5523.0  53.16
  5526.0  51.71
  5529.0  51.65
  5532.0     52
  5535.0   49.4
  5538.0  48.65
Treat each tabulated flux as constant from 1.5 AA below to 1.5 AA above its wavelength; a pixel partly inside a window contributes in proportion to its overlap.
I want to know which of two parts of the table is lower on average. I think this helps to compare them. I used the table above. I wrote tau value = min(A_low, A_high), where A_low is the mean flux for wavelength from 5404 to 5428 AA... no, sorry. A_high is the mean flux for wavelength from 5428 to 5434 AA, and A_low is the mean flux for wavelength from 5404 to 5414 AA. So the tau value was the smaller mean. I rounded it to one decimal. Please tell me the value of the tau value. 48.4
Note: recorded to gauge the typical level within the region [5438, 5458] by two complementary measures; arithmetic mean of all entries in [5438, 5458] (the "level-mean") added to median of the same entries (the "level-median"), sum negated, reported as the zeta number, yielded -102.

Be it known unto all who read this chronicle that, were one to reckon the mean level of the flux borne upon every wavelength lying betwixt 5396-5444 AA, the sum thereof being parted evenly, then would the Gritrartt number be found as 49.7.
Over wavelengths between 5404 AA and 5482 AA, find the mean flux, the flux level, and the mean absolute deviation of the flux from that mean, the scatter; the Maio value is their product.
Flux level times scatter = 126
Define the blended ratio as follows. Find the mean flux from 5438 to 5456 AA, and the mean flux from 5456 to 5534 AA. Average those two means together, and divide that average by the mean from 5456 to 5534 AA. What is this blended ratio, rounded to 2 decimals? 1.02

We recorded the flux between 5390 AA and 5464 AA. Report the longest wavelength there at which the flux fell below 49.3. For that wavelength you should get 5463.0 AA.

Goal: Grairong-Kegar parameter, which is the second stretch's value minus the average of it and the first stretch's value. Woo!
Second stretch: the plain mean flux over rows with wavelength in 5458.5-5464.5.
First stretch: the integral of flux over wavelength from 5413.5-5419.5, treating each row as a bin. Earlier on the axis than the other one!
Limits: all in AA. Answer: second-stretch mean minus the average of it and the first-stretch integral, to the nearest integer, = -112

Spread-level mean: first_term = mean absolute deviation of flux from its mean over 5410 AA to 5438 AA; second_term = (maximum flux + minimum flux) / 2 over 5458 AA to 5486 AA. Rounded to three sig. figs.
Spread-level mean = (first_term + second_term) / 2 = 25.7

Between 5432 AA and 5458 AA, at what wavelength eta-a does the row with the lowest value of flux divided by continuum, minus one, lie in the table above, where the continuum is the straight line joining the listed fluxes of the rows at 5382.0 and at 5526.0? 5457.0 AA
